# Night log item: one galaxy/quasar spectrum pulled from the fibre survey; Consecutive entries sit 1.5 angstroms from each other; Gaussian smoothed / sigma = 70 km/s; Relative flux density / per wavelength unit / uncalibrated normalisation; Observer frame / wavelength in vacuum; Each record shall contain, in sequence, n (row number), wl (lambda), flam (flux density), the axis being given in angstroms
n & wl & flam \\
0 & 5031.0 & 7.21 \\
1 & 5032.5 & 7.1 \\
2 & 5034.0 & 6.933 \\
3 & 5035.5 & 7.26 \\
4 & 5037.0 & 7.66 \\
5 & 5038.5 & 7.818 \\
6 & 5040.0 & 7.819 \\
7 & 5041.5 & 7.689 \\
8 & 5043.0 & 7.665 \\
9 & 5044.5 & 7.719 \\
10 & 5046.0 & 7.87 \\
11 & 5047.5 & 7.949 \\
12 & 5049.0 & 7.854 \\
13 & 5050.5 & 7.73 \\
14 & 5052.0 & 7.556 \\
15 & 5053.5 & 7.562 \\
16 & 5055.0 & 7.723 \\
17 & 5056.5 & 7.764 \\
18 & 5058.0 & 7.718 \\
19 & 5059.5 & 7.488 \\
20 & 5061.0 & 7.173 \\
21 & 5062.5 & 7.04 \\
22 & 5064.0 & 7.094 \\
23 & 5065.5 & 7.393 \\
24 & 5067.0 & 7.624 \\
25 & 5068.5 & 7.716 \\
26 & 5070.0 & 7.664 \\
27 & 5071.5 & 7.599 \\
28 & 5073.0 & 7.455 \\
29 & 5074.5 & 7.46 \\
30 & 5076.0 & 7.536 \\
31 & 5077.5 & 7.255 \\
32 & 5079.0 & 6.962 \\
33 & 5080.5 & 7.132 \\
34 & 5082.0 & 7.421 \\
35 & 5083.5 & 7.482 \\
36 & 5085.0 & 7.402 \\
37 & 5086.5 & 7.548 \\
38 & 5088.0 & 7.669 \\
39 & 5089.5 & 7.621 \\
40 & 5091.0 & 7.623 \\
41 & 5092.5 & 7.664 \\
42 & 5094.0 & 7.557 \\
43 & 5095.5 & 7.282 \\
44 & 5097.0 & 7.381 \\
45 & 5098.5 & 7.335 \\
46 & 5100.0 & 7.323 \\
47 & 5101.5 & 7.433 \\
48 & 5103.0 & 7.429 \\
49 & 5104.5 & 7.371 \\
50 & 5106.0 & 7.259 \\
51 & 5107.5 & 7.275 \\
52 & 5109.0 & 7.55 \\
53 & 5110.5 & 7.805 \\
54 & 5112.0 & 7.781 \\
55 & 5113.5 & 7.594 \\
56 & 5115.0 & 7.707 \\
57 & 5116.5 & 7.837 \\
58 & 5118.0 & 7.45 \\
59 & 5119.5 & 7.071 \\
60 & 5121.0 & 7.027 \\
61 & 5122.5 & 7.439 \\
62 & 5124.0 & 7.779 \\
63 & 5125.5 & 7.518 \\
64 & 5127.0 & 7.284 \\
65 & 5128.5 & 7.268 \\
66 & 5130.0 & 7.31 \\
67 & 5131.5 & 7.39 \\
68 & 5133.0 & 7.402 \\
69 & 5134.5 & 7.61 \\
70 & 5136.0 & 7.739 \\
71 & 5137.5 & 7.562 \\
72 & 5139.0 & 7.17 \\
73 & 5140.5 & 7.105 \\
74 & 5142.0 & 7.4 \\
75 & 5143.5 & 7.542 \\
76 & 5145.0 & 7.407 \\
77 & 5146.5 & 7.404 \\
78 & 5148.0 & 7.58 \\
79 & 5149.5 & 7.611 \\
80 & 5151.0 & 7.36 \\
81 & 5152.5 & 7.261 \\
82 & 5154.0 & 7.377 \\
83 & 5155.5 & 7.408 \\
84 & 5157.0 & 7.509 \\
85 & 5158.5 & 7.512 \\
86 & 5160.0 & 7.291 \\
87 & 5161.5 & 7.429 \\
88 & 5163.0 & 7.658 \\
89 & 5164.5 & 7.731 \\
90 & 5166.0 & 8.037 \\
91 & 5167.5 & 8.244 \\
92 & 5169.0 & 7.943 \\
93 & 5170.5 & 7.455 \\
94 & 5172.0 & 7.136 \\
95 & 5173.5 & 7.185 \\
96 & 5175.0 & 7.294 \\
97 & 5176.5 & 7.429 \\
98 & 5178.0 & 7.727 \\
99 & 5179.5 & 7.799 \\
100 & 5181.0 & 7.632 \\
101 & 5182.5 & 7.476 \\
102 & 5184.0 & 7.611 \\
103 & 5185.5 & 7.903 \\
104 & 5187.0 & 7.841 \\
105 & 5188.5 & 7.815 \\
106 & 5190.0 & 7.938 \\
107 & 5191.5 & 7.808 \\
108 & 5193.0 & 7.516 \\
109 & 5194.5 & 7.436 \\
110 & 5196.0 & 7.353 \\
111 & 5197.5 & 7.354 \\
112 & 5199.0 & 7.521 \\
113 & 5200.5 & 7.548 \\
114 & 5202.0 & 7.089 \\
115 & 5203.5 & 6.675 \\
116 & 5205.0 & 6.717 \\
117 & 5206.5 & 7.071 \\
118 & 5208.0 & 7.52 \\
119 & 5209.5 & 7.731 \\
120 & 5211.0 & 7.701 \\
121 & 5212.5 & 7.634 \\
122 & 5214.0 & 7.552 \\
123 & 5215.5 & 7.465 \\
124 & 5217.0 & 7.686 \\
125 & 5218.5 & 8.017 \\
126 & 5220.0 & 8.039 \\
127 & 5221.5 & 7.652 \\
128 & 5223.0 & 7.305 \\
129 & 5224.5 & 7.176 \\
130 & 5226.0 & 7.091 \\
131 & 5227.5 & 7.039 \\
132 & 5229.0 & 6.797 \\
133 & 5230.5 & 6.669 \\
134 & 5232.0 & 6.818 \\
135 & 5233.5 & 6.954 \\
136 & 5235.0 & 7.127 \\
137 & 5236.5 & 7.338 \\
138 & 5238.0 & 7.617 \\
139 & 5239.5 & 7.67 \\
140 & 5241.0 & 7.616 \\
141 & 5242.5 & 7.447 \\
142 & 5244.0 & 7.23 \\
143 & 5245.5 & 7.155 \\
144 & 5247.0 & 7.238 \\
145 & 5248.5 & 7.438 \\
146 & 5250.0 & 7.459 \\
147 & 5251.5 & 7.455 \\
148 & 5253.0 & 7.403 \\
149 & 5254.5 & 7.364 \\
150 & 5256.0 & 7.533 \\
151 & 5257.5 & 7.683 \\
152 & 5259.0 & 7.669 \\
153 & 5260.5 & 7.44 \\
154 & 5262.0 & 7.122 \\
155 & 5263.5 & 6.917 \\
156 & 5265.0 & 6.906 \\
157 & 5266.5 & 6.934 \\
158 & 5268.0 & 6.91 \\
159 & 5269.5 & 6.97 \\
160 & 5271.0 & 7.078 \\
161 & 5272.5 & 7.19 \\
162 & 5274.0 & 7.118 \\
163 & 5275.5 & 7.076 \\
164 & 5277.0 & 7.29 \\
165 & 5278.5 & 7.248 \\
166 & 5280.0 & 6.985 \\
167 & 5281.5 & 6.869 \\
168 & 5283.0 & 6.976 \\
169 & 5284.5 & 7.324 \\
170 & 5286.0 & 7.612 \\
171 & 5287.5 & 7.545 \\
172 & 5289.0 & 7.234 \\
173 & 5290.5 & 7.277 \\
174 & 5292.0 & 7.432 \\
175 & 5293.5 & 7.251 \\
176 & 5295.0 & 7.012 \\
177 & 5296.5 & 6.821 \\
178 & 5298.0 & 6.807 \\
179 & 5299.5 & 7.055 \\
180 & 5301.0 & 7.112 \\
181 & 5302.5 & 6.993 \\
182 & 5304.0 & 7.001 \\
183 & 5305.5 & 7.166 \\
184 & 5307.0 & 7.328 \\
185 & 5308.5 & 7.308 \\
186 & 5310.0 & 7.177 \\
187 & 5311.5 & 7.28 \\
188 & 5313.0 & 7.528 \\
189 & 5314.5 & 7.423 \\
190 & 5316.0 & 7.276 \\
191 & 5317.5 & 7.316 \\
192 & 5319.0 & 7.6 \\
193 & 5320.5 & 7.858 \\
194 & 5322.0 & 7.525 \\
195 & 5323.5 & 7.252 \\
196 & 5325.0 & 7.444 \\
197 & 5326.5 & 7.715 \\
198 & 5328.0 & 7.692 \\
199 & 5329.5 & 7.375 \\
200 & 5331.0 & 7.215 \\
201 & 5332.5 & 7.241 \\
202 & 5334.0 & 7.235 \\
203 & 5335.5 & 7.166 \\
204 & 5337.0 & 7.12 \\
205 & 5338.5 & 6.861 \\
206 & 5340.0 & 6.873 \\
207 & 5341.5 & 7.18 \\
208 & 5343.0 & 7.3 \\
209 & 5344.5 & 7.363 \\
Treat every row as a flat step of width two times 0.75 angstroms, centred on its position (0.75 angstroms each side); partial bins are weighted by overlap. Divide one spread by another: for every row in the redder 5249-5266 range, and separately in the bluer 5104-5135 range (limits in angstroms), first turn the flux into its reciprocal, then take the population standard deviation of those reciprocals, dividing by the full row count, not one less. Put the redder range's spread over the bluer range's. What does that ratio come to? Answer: 1.17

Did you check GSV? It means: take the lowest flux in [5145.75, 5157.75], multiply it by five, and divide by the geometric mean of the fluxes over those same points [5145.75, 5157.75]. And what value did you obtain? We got 4.88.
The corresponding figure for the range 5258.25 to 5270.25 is 4.86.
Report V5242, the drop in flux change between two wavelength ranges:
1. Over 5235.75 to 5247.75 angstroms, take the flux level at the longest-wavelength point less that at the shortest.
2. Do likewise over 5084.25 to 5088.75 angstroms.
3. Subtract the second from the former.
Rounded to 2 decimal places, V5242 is -0.37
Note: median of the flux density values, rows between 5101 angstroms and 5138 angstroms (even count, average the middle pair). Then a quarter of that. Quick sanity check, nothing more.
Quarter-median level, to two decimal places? 1.86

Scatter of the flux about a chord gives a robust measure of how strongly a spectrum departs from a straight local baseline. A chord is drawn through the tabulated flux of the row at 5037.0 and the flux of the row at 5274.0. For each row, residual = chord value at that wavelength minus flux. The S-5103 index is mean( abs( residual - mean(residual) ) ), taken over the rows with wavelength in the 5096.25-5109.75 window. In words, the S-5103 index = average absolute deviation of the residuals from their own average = 0.07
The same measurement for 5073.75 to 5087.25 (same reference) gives 0.16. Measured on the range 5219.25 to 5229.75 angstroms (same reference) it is 0.31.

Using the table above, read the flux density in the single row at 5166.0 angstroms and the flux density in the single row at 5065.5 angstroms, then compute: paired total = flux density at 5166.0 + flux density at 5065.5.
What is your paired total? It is 15.4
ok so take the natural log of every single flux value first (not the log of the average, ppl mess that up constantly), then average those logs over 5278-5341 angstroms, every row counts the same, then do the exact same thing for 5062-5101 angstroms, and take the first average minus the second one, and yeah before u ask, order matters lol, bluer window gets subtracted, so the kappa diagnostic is -0.025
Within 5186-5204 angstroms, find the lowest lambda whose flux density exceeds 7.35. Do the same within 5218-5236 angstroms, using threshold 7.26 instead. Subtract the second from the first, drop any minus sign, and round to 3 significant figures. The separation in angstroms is 31.5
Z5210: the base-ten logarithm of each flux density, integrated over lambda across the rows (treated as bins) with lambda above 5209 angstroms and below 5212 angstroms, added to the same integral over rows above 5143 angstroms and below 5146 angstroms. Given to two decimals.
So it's 5.28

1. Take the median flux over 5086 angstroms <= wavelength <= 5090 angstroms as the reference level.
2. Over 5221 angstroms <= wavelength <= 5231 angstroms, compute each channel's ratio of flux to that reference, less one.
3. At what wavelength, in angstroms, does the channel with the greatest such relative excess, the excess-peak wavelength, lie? 5221.5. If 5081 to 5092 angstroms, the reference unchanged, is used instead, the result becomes 5088.0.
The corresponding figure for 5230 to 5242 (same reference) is 5239.5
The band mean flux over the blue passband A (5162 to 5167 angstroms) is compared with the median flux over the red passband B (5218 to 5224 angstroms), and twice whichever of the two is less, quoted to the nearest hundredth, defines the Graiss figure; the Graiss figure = 15.62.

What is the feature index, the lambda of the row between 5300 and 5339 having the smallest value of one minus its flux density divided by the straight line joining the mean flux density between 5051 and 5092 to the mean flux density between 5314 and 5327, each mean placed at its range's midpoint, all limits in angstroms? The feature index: 5320.5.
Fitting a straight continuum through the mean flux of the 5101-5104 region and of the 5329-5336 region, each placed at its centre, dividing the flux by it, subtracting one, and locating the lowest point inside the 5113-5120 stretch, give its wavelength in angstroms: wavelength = 5119.5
